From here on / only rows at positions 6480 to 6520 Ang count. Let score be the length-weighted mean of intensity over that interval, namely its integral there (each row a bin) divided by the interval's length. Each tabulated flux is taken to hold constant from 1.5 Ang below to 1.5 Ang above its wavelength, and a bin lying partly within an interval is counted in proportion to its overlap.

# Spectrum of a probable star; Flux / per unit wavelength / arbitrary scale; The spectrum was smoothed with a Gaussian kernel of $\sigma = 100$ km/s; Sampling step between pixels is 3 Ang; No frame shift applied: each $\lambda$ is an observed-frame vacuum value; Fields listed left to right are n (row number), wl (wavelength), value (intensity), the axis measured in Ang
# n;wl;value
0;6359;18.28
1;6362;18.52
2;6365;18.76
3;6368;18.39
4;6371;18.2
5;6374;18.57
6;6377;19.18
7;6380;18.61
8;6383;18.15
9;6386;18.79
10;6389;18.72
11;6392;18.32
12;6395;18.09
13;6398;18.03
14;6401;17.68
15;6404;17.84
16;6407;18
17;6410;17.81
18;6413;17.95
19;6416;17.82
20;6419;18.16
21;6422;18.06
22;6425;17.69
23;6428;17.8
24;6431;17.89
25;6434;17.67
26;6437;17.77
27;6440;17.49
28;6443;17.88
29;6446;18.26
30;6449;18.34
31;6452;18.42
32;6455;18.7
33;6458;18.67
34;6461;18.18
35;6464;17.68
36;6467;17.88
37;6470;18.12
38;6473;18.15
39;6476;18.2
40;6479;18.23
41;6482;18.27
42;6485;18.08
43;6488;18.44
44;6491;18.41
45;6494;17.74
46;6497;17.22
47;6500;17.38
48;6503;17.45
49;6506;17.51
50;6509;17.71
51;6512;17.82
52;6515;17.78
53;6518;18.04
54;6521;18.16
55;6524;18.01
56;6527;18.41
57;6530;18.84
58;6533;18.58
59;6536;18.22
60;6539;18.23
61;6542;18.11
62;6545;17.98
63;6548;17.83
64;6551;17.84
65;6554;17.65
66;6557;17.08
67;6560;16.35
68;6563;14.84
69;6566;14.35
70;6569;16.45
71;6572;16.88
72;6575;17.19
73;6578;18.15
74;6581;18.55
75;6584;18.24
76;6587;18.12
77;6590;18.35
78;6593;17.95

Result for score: 17.8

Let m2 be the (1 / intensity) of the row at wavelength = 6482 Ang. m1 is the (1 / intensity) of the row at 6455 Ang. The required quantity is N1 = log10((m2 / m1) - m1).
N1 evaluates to -0.013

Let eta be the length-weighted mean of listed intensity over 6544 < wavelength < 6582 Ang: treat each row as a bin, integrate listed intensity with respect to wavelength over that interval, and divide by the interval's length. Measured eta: 17.0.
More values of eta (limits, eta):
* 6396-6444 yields 17.8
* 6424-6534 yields 18.0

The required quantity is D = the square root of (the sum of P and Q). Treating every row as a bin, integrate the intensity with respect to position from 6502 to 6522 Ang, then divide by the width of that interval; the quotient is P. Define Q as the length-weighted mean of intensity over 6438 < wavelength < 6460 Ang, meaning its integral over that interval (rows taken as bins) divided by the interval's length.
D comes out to 6.00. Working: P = 17.8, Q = 18.2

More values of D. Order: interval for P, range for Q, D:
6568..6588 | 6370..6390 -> 6.02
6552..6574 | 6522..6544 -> 5.88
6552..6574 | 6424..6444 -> 5.83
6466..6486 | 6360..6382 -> 6.06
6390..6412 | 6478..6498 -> 6.00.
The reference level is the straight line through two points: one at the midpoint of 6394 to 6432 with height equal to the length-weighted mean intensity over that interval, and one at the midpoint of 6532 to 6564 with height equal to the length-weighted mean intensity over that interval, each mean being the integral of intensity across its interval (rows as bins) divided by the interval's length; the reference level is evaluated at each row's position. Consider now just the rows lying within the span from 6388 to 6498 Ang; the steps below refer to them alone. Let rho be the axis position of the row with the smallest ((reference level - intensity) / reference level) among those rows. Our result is 6455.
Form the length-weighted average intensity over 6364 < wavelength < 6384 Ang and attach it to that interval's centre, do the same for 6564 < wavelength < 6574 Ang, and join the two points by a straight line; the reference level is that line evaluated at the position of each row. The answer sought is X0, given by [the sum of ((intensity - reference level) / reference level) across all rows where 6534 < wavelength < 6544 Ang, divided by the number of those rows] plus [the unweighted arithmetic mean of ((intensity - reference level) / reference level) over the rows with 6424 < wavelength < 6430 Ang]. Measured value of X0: 0.11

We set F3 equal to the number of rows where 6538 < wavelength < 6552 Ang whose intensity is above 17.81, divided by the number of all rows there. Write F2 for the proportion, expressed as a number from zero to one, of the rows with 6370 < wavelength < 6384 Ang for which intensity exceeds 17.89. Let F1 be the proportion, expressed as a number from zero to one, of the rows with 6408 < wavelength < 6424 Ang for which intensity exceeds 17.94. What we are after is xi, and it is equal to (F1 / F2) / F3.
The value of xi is 0.6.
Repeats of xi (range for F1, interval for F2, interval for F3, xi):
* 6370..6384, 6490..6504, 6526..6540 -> 5.0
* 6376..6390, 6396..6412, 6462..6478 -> 3.1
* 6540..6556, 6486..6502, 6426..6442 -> 5.0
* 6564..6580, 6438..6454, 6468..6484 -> 0.3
